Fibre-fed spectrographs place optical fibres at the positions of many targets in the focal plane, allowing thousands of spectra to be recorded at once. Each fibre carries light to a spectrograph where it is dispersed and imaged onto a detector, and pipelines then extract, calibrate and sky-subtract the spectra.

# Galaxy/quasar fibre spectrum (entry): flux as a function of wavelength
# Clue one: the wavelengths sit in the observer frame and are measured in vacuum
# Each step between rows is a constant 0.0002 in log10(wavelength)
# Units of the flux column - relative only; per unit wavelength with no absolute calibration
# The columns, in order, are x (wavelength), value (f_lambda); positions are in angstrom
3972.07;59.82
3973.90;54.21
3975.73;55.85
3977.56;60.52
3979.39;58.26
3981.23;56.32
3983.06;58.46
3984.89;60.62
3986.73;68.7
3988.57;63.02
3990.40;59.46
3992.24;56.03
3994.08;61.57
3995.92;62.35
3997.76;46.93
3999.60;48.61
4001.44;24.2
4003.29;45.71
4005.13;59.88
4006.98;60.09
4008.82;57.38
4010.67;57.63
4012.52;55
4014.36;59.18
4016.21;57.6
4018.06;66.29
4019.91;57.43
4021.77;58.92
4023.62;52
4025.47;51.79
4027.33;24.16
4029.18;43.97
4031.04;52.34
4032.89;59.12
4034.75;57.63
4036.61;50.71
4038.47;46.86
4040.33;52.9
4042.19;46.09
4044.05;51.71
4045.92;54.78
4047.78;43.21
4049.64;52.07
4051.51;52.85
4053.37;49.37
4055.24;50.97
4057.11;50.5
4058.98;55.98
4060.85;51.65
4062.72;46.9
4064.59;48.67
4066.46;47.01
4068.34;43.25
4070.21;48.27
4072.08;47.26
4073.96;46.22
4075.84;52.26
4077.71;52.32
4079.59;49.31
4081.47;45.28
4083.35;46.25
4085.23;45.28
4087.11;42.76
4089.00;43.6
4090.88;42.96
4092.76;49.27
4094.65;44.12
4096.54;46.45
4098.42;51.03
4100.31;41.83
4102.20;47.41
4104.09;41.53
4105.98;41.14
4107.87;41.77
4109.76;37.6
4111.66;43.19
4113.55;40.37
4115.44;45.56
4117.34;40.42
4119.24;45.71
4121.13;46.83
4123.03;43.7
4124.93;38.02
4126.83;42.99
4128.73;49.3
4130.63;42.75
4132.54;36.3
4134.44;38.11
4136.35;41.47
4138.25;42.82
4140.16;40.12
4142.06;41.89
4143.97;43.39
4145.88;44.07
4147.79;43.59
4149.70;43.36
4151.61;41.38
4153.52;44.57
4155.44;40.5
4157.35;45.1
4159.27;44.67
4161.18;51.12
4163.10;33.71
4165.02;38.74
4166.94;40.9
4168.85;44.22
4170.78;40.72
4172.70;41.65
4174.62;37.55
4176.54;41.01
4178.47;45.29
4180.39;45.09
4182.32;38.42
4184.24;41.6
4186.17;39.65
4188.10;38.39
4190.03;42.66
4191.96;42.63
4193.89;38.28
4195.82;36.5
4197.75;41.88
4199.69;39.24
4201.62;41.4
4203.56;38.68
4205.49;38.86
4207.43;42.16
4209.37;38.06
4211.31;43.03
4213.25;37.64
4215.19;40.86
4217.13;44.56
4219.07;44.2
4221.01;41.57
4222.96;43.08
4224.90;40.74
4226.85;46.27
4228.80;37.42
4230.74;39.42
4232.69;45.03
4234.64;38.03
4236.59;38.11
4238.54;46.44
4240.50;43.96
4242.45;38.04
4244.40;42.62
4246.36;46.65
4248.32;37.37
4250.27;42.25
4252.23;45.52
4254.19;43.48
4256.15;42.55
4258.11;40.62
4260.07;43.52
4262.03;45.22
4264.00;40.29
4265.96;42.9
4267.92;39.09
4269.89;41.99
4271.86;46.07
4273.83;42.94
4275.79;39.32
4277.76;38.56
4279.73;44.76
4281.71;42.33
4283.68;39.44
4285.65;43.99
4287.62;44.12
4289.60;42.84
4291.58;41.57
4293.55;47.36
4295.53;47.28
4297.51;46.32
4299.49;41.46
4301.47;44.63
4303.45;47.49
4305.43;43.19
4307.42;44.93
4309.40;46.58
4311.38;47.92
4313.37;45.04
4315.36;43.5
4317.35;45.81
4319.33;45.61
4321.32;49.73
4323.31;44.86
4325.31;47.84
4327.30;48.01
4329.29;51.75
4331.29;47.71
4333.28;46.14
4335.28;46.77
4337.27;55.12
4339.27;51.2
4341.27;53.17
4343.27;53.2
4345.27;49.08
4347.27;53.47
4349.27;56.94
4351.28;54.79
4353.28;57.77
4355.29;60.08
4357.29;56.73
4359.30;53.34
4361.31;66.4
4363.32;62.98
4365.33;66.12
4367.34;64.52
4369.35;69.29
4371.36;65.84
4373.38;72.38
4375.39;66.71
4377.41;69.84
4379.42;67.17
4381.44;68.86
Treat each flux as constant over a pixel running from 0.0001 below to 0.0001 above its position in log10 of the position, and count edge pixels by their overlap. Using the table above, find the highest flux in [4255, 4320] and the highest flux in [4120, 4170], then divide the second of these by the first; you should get 1.07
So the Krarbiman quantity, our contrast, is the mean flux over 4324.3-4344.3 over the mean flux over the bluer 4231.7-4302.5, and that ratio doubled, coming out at 2.35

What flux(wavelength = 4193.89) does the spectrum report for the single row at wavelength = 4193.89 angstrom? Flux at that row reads 38.28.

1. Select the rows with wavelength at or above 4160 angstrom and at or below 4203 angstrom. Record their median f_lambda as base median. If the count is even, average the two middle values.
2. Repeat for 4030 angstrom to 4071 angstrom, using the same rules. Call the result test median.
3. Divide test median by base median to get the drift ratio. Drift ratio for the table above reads 1.2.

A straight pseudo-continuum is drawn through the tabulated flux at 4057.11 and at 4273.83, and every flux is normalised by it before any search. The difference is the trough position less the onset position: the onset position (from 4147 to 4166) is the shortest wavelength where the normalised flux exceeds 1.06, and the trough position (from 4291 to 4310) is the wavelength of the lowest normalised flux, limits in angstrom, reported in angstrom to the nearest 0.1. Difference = 130.4 angstrom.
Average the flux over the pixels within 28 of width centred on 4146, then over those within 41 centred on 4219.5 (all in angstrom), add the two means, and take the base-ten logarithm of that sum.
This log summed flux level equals 1.92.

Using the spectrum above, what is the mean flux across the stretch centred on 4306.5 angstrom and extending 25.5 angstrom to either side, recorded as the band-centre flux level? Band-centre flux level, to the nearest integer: 45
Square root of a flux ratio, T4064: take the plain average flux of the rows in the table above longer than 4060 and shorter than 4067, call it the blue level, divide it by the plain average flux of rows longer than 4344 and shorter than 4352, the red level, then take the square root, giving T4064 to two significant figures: 0.95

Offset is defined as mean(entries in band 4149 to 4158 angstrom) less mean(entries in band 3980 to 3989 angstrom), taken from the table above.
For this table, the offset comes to -18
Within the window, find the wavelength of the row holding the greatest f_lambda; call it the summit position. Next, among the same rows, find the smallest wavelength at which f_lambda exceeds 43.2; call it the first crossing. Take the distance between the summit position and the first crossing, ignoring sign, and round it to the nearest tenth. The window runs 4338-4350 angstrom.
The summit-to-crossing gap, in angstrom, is 10.0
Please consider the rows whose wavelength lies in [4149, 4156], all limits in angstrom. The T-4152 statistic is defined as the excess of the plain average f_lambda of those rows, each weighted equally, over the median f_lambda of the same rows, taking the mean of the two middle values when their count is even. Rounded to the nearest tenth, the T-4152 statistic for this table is 0.1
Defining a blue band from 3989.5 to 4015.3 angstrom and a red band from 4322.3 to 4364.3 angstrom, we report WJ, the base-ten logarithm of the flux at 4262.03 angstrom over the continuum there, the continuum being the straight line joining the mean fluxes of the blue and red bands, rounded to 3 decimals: -0.072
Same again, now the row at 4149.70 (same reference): -0.092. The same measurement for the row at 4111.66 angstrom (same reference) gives -0.094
